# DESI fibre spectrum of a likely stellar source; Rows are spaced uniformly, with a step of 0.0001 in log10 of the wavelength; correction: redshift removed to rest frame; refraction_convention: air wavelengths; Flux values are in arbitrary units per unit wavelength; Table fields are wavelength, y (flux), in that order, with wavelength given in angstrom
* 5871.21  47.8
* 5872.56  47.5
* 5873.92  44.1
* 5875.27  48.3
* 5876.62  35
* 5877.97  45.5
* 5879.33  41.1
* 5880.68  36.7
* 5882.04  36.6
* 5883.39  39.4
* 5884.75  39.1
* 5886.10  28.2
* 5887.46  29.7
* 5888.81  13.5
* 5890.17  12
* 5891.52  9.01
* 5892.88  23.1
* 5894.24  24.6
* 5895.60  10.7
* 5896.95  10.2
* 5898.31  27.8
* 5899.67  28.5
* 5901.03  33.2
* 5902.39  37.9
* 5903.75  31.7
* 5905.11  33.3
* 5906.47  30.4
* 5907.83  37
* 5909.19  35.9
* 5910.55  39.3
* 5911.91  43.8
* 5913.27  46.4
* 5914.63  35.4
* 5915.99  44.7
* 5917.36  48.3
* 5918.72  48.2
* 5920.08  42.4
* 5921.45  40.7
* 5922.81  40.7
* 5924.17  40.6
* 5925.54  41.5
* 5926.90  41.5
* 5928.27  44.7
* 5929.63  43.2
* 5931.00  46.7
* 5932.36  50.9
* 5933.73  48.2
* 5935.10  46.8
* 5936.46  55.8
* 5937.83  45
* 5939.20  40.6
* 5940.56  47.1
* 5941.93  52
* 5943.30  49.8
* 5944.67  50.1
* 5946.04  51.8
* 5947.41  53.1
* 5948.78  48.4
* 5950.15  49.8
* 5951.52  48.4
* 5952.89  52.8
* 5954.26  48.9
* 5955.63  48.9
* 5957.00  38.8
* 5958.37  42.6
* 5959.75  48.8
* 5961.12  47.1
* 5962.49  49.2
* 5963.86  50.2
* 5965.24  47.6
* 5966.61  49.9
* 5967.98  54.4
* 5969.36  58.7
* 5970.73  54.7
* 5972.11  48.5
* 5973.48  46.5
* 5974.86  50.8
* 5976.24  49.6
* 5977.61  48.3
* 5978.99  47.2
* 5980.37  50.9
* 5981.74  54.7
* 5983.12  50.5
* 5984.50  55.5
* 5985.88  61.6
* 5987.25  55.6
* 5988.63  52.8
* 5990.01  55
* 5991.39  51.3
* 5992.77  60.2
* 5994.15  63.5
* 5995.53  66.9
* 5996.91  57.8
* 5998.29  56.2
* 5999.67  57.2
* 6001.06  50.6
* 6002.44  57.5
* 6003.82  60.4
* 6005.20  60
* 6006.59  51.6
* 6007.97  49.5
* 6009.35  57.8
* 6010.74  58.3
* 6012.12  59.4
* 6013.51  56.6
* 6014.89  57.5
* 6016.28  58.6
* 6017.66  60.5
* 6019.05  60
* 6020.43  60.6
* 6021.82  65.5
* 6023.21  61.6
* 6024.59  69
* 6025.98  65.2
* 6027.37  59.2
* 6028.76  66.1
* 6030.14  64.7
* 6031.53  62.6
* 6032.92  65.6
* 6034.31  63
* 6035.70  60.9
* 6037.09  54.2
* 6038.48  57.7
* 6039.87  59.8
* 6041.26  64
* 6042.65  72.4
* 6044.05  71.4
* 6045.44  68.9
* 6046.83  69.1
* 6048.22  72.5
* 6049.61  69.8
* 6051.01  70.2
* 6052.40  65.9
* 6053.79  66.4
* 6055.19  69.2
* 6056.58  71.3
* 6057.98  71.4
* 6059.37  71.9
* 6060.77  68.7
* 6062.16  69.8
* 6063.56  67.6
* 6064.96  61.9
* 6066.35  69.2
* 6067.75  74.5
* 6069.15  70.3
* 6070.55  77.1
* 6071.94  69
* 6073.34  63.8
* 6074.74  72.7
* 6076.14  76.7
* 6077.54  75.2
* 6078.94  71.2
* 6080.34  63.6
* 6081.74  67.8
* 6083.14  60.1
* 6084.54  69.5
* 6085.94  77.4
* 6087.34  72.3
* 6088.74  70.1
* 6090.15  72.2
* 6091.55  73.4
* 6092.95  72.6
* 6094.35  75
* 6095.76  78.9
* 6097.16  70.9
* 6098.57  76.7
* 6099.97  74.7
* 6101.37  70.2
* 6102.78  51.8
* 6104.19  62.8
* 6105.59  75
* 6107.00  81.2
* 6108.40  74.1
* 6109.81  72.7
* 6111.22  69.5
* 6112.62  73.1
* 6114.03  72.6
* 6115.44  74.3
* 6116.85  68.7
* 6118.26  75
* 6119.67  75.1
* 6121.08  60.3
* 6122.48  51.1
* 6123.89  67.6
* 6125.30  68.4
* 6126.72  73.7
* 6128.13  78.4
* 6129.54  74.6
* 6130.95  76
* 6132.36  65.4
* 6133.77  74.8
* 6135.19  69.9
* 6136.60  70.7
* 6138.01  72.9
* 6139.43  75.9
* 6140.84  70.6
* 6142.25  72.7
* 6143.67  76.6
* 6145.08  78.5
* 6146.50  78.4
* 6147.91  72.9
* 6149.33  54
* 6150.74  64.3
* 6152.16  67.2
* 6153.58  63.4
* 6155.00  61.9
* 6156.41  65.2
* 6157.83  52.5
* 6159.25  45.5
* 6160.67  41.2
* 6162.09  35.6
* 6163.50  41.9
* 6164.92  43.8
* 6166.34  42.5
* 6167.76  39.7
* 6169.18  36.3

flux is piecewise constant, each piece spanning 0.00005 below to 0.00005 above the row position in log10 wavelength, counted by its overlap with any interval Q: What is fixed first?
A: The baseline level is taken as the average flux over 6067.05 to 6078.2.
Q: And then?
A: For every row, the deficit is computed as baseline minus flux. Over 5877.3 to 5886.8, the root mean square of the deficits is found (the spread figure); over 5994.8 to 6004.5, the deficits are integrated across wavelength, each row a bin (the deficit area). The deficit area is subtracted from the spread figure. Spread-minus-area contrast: -104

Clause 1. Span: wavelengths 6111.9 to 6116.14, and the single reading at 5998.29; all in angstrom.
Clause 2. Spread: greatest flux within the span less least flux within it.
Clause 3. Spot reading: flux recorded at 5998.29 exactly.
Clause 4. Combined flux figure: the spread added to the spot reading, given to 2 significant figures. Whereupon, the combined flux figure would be 58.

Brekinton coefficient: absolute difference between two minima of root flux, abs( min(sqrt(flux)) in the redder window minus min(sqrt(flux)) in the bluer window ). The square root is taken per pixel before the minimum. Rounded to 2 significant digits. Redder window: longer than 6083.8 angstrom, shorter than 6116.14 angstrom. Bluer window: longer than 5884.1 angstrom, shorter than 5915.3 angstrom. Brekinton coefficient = 4.2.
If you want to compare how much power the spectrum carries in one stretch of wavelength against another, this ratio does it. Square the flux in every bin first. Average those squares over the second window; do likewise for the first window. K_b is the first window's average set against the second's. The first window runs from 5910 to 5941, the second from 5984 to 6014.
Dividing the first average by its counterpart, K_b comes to 0.61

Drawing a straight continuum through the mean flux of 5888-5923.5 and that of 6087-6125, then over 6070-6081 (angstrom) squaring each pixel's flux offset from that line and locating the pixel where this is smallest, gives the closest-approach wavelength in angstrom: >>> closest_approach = 6073.34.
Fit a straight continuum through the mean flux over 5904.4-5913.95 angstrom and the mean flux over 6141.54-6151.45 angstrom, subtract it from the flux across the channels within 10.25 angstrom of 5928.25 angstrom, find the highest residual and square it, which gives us 196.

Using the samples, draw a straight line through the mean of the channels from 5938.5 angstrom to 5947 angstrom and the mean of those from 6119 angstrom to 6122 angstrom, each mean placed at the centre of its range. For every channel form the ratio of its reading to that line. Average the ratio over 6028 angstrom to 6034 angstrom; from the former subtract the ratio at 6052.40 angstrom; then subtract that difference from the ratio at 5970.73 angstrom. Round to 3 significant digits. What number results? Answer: 1.04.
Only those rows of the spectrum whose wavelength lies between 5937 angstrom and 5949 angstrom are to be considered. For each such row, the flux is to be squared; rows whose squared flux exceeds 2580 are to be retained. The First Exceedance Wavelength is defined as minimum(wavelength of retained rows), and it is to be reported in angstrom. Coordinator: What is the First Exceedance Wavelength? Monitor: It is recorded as 5941.93 angstrom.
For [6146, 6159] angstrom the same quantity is 6146.50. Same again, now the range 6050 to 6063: 6051.01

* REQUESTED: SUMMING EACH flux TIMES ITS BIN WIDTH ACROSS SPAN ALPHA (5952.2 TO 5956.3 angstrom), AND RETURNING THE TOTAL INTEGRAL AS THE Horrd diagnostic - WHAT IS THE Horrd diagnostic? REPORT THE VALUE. 206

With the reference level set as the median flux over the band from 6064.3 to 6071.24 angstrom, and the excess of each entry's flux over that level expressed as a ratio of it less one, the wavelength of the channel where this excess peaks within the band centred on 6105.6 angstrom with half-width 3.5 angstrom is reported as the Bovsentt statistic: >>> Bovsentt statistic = 6107.00 angstrom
